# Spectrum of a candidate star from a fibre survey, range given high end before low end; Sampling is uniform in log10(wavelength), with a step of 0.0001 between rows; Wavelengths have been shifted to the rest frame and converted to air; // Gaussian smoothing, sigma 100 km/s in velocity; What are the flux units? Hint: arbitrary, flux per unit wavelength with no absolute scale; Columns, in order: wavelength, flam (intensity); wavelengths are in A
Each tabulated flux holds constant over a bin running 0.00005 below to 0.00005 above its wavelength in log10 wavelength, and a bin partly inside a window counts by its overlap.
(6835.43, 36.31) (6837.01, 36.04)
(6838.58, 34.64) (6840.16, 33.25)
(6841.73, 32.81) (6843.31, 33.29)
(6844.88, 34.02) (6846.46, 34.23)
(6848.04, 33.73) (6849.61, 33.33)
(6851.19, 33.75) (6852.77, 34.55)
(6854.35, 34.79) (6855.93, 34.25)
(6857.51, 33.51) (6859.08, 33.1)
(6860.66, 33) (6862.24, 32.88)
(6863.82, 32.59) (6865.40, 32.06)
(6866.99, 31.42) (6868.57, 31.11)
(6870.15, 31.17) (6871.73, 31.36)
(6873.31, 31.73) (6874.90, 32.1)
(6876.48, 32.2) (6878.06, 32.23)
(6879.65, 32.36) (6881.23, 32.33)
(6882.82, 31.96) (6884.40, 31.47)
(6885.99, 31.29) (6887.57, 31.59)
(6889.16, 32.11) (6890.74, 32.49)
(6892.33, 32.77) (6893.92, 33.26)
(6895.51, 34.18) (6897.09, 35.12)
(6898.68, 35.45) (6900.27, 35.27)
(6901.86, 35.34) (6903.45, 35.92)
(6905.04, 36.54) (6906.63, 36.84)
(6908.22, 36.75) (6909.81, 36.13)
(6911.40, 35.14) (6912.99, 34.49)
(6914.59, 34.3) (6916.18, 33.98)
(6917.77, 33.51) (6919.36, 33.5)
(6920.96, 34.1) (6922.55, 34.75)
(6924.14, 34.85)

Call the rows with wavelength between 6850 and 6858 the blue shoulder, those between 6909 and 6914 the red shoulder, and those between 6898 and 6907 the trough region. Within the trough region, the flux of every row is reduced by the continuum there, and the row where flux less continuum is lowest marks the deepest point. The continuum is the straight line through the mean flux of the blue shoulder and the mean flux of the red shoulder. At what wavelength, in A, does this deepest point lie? 6900.27 A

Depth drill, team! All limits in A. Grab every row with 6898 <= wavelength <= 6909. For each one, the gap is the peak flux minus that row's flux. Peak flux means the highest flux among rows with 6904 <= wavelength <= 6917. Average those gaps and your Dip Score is 0.82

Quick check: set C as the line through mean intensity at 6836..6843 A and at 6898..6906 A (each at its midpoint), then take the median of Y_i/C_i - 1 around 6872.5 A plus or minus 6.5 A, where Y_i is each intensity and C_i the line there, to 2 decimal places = -0.10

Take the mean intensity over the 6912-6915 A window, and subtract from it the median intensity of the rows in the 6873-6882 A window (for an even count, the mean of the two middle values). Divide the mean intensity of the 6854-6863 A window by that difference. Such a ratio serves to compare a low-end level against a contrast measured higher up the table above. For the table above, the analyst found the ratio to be 15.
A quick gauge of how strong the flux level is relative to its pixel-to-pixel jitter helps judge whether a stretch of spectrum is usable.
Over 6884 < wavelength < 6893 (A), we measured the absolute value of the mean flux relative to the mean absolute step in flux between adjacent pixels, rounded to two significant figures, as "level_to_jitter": 96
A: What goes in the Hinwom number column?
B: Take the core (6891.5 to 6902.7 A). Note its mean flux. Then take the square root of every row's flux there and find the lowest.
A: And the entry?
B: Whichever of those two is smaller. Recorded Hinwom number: 5.72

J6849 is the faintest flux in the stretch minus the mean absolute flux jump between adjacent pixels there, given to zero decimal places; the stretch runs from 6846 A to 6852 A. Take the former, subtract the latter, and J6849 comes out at 33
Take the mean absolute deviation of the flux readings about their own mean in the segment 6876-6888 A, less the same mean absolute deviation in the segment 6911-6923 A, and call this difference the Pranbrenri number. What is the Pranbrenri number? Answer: -0.1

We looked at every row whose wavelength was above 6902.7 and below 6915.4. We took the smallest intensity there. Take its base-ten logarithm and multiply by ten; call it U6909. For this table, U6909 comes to 15.4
